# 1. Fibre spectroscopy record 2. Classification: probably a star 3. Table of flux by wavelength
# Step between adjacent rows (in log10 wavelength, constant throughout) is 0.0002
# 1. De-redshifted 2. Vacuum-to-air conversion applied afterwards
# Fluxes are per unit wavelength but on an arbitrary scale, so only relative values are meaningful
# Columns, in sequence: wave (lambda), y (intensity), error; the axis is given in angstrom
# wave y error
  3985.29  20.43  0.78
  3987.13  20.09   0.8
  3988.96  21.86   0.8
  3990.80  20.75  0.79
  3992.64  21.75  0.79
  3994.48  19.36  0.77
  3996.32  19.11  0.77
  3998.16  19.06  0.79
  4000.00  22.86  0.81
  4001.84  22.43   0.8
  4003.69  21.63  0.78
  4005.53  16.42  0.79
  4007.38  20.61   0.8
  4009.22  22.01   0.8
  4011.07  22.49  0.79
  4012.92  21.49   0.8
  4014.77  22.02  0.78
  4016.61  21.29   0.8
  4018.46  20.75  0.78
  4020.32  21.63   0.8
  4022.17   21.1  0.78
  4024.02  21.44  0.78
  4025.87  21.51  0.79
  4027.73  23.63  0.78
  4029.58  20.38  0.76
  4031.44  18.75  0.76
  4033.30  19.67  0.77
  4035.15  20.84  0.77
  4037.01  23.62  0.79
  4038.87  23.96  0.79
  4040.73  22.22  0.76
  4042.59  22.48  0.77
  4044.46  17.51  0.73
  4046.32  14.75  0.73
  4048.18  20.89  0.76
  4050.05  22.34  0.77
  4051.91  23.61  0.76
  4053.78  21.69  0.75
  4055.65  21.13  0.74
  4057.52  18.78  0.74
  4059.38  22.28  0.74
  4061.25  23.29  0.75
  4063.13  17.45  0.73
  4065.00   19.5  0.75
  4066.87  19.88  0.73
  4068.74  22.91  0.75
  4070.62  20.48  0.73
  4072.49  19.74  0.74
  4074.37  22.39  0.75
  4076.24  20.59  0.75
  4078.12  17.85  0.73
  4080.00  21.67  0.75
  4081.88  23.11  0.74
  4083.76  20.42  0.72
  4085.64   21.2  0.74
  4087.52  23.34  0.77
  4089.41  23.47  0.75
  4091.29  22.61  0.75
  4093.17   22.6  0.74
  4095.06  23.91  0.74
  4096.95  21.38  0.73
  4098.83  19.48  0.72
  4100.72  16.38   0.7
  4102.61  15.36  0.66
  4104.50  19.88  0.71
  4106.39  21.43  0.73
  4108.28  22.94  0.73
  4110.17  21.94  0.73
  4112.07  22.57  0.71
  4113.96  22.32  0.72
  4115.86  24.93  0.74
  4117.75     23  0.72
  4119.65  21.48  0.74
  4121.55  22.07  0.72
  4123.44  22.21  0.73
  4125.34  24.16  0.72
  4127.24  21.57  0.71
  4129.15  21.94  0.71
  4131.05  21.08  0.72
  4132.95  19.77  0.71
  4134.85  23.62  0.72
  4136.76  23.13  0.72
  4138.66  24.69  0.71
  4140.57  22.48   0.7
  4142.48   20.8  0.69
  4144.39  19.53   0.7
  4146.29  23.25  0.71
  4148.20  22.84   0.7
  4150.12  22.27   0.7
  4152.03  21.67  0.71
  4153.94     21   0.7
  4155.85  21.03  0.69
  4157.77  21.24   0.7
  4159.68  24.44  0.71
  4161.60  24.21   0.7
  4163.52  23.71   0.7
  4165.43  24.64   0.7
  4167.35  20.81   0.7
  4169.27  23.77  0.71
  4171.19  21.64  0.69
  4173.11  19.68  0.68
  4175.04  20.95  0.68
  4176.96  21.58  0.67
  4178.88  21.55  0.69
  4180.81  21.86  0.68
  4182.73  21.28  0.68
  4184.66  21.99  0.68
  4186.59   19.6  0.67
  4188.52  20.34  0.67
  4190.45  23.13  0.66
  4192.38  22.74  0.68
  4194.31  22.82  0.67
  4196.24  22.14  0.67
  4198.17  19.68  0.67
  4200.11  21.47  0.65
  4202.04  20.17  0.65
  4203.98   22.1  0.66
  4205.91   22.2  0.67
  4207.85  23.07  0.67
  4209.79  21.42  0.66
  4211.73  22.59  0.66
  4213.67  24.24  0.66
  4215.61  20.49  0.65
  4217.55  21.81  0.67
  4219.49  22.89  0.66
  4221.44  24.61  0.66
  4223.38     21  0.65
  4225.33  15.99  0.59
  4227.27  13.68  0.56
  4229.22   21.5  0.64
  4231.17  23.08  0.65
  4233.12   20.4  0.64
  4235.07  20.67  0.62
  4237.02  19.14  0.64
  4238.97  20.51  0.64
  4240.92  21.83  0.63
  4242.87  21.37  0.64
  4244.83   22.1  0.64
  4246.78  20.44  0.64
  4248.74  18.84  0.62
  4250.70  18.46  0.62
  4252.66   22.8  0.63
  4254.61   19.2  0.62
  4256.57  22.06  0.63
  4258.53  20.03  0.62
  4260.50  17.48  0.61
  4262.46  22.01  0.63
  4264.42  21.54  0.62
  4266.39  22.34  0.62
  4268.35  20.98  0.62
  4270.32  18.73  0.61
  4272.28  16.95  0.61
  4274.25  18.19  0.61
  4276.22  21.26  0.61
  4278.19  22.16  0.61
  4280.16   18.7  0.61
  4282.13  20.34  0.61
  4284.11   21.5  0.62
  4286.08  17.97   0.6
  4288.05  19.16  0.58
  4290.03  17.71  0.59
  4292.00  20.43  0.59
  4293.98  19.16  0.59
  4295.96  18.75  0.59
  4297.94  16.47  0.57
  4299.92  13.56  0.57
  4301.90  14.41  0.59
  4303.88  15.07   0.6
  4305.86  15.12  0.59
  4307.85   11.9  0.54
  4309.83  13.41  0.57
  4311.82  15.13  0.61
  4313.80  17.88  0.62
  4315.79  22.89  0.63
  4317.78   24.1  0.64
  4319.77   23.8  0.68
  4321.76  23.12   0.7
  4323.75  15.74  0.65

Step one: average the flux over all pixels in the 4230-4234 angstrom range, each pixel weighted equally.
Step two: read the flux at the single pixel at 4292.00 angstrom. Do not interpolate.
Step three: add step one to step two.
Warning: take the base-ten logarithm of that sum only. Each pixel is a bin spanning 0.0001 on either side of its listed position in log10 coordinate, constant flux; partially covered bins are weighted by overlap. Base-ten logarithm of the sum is 1.63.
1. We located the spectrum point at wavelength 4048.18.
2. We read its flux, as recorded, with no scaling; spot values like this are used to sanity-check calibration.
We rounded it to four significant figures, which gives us 20.89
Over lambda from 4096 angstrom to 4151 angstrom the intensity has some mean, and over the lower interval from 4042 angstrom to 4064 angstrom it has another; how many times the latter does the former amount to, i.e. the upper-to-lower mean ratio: 1.06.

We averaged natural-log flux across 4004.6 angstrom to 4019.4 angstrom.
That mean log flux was 3.03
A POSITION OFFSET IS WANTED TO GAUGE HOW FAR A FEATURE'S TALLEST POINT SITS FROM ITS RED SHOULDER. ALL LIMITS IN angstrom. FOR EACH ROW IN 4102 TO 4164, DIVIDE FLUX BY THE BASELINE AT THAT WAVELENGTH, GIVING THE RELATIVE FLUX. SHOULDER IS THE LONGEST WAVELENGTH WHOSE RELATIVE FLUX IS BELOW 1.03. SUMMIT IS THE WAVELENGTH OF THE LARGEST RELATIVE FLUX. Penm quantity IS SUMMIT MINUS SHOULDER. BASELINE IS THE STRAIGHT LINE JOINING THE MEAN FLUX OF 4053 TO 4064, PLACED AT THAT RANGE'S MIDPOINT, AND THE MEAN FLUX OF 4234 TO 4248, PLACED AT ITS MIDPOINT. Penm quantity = -41.9 angstrom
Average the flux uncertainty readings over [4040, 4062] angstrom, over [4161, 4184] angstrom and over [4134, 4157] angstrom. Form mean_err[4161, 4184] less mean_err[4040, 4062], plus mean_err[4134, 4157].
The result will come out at 0.644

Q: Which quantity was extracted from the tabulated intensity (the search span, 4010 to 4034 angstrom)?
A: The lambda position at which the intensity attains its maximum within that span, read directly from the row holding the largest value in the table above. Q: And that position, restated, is 4027.73 angstrom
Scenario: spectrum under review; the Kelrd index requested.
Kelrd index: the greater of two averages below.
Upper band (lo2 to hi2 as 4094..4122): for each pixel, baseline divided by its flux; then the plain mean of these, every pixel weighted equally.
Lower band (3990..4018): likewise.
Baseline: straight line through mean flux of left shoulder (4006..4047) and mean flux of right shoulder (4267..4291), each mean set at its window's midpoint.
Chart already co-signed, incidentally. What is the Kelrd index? 1.02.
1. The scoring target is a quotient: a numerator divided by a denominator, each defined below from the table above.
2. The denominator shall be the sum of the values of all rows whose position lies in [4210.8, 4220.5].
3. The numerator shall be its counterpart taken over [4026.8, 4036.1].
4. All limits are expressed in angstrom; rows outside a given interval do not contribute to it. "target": 0.92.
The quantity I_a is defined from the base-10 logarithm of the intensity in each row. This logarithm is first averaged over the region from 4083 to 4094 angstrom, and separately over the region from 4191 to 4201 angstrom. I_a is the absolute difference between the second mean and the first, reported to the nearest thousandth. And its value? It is 0.010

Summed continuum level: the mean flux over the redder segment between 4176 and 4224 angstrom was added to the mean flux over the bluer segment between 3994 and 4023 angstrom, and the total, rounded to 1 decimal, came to 42.8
